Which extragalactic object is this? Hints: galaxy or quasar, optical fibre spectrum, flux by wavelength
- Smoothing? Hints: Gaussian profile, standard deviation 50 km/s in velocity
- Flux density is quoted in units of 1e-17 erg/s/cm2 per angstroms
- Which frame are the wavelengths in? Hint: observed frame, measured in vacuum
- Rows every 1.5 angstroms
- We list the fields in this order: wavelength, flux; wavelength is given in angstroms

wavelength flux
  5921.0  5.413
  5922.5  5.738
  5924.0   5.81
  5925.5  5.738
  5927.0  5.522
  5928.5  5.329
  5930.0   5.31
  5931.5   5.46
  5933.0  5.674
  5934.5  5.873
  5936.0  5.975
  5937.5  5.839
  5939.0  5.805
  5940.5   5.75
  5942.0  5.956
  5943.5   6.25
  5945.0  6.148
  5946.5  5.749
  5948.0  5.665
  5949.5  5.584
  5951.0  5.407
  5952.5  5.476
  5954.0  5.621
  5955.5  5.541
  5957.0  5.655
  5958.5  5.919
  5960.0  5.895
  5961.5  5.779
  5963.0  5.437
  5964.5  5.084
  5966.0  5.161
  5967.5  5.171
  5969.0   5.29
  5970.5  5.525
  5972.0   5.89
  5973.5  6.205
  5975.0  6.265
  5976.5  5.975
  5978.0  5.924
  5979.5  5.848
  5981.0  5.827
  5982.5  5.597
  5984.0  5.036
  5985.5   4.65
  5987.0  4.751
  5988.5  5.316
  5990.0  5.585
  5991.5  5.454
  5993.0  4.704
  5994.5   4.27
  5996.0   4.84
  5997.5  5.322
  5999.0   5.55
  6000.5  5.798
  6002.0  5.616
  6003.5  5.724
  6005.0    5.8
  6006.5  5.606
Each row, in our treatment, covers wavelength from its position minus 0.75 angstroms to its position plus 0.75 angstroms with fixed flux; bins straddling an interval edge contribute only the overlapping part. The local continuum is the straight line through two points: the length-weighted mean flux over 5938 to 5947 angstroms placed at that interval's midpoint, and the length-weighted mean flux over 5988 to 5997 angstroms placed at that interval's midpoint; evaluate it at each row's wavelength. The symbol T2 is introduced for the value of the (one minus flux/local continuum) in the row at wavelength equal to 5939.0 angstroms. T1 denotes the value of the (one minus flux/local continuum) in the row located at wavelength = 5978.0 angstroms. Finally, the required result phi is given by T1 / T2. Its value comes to -3.5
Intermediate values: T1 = -0.12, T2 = 0.03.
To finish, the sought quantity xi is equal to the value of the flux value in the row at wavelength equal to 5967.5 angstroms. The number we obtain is 5.171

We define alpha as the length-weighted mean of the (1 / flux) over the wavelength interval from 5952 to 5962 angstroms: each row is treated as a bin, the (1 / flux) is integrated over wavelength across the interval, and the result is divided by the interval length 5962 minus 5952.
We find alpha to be 0.176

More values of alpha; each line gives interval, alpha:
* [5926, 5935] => 0.181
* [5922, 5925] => 0.173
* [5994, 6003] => 0.192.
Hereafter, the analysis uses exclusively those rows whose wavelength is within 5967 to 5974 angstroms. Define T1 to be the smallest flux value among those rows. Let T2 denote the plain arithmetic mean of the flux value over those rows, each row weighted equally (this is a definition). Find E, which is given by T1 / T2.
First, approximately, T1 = 5.171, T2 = 5.62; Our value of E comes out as 0.921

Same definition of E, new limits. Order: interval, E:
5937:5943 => 0.985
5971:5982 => 0.973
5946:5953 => 0.970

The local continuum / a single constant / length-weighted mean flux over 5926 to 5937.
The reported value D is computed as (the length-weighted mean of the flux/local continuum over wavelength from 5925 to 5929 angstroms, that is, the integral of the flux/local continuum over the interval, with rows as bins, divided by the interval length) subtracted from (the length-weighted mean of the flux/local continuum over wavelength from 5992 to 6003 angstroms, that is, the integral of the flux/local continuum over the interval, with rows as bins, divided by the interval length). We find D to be -0.06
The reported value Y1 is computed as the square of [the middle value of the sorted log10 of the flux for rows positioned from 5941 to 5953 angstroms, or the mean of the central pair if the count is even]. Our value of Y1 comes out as 0.57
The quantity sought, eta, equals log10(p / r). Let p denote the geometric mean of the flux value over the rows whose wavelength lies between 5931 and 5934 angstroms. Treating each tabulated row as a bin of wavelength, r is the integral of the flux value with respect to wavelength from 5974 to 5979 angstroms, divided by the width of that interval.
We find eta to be -0.036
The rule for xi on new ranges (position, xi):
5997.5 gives 5.322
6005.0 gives 5.8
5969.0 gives 5.29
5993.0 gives 4.704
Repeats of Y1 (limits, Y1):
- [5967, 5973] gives 0.54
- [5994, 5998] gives 0.47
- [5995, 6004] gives 0.56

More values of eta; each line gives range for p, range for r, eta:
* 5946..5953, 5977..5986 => 0.005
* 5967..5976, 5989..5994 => 0.040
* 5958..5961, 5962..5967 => 0.051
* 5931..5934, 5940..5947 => -0.032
